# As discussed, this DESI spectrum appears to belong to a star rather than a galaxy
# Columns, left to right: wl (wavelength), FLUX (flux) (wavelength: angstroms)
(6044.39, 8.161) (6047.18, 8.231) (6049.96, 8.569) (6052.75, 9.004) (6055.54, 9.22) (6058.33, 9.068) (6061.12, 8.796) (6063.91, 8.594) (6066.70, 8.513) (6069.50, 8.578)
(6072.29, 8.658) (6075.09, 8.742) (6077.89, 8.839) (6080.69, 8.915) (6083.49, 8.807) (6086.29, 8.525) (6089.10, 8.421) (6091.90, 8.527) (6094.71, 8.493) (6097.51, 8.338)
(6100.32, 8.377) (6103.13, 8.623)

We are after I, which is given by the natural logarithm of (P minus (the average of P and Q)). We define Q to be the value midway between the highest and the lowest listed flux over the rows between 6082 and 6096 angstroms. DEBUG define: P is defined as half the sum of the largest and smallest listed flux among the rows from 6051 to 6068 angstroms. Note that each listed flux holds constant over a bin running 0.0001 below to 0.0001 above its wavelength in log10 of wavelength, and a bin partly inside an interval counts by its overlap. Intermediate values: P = 8.87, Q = 8.61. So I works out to -2.07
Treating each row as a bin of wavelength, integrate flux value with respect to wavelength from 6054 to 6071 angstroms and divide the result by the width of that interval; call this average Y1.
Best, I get 8.80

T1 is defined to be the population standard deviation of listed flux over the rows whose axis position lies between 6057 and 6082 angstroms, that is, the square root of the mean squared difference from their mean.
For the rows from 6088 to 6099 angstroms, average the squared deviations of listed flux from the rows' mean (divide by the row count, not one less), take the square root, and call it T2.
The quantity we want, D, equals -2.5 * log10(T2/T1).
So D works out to 0.9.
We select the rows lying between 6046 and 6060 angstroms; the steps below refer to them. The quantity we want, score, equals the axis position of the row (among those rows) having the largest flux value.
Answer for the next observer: 6055.54 angstroms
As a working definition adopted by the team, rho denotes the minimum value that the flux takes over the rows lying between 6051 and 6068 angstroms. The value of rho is 8.513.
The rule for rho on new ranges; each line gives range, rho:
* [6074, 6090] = 8.421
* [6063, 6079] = 8.513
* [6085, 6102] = 8.338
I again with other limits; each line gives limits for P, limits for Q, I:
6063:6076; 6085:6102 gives -2.33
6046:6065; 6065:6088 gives -5.16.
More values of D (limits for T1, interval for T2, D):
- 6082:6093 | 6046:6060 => -1.0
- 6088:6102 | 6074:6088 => -0.7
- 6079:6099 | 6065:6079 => 0.6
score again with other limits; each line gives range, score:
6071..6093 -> 6080.69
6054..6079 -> 6055.54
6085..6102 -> 6091.90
